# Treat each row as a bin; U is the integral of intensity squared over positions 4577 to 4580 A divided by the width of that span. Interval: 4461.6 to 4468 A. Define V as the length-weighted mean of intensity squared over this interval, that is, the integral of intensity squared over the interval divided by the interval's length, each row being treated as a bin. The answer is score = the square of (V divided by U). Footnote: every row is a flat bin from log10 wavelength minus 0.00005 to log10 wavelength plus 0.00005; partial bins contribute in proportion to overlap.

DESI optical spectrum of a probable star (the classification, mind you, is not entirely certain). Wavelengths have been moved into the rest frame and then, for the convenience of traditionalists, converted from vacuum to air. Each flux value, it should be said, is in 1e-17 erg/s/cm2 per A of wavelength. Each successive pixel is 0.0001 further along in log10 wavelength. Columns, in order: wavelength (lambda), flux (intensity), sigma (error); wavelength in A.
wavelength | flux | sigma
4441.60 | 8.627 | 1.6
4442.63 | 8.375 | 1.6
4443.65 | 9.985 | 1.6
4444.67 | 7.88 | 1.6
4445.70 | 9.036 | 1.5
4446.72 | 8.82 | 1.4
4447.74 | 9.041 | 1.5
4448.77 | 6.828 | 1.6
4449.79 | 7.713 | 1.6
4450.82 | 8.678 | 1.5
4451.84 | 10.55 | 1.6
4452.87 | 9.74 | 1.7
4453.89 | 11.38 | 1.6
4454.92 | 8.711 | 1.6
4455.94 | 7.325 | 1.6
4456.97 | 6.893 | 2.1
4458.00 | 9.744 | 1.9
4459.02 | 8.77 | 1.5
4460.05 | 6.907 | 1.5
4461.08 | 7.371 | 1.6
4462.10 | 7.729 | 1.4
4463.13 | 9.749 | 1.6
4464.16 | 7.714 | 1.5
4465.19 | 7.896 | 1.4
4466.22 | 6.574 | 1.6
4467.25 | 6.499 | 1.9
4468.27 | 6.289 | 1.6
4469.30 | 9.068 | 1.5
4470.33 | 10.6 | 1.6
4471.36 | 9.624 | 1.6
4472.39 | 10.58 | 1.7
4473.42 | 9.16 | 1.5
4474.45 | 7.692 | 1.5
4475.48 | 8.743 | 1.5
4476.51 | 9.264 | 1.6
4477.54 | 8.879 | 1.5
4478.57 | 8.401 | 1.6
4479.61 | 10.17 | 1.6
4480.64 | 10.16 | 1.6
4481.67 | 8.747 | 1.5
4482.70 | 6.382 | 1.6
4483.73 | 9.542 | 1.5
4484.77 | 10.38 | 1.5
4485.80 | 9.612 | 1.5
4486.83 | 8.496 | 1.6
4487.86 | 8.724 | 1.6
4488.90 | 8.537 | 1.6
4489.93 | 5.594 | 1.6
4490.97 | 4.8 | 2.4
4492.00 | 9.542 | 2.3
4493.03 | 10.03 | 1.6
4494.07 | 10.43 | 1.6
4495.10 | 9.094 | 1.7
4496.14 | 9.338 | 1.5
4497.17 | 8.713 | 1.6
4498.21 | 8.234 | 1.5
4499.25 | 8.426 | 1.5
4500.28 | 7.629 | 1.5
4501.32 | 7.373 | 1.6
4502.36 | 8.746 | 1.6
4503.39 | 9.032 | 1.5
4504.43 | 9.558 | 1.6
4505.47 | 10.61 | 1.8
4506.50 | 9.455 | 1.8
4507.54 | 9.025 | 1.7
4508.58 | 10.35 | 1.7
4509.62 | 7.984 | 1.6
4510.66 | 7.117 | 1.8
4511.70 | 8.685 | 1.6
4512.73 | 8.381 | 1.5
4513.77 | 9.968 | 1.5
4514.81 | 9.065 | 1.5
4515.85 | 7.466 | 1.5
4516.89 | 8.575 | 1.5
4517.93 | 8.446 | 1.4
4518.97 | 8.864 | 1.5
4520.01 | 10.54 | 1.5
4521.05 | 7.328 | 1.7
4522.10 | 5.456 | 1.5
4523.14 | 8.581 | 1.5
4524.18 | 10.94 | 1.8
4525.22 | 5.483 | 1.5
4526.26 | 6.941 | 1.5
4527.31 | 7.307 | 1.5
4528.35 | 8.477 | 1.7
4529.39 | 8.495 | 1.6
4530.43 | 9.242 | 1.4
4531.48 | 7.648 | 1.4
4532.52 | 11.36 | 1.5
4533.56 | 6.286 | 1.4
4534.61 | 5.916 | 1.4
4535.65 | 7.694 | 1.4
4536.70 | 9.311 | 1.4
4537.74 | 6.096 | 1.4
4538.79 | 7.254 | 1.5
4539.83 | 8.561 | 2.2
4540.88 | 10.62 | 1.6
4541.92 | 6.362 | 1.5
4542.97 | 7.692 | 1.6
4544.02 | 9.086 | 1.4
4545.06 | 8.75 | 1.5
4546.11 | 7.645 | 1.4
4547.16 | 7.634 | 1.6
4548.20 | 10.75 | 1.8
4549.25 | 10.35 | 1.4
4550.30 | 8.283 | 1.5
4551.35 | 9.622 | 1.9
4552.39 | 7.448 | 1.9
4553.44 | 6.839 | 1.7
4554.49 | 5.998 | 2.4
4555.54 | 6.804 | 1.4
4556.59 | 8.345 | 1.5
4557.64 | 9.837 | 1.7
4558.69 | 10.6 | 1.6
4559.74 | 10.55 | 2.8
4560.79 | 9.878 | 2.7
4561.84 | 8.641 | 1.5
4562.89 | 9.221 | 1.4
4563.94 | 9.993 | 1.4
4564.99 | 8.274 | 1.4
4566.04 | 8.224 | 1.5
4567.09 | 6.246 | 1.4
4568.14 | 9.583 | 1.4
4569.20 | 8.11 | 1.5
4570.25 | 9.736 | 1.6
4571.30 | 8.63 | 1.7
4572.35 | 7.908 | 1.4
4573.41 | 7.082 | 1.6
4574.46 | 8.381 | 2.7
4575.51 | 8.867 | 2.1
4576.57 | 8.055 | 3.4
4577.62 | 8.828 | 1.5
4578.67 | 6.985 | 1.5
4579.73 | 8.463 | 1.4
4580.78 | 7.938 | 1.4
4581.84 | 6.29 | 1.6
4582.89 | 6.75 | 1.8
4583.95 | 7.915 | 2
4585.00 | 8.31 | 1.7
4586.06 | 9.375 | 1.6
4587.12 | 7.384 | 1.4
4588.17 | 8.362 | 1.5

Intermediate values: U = 66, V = 60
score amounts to 0.82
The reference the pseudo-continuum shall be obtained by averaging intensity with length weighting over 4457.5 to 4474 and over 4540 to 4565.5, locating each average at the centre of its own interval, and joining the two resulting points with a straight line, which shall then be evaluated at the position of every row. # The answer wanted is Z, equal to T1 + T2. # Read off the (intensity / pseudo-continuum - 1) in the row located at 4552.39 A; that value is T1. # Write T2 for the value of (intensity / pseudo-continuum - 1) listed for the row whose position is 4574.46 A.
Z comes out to -0.19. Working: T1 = -0.15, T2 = -0.05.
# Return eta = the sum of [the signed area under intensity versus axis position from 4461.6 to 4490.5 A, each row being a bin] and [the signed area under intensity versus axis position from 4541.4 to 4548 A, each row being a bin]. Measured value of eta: 301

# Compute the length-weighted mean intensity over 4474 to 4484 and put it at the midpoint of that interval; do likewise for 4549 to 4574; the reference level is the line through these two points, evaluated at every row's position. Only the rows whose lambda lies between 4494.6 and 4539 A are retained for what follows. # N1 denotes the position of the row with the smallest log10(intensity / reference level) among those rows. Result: 4522.10 A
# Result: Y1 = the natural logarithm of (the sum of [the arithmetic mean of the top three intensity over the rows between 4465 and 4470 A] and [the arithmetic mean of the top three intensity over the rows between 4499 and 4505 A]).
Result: 2.83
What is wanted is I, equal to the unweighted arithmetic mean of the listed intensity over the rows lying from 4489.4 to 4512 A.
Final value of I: 8.63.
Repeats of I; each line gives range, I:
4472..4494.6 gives 8.81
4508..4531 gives 8.35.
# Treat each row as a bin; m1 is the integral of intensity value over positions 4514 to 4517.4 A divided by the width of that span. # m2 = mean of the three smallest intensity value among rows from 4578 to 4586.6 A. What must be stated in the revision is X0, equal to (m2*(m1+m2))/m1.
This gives 11.9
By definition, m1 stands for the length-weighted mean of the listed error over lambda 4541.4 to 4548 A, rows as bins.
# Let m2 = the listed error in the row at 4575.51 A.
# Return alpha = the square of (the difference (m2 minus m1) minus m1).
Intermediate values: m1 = 1.52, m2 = 2.10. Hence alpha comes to 0.87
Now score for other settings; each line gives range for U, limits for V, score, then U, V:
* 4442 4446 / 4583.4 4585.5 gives 0.71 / 78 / 66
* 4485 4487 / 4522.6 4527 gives 0.58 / 88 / 67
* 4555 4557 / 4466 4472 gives 1.54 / 57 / 71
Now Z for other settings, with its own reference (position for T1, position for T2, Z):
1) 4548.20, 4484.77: 0.46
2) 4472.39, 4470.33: 0.52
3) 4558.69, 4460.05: 0.04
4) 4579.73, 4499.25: -0.05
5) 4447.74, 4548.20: 0.32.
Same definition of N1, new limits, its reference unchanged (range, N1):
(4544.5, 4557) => 4554.49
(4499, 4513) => 4510.66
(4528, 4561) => 4534.61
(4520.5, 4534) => 4522.10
